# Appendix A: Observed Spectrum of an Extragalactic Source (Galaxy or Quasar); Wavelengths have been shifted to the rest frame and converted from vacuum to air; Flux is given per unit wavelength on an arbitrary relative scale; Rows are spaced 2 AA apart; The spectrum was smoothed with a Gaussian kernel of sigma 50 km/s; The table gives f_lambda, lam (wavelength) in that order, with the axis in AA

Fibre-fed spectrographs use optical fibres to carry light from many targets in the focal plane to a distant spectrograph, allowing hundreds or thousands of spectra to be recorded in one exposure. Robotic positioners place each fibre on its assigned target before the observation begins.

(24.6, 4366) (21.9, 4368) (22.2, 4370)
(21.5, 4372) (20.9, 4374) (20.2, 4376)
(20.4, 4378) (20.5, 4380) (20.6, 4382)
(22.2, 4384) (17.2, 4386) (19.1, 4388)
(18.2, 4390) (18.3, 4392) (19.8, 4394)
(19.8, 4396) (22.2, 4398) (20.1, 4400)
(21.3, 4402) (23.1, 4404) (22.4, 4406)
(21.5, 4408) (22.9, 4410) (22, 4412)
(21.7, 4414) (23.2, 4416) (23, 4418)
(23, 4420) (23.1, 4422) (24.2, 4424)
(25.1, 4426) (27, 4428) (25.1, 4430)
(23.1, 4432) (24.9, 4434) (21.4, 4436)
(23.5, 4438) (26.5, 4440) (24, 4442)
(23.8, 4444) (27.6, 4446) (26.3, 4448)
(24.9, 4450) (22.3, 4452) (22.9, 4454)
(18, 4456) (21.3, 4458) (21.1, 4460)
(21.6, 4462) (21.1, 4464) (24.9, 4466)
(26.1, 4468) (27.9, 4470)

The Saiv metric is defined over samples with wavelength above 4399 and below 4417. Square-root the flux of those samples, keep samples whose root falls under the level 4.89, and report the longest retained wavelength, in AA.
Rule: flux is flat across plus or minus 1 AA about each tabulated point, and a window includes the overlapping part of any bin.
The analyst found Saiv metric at 4416 AA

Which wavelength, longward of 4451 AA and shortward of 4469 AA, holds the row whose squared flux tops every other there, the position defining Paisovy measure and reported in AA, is 4468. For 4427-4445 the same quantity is 4428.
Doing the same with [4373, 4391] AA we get 4384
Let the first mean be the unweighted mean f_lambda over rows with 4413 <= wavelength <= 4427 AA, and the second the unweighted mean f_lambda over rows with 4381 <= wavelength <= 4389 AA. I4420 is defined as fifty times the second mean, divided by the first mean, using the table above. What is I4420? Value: 42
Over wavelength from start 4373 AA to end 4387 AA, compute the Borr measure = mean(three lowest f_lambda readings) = 19.3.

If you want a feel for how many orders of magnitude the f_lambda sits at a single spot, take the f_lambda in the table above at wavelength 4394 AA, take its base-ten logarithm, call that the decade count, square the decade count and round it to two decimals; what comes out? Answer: 1.68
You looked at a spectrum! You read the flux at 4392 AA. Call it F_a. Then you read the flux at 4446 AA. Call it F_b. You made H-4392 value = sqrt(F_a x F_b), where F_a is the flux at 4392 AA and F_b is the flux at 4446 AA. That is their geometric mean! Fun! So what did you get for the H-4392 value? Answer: 22.5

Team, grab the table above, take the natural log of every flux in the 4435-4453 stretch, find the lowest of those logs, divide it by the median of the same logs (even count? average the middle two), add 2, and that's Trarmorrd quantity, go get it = 2.96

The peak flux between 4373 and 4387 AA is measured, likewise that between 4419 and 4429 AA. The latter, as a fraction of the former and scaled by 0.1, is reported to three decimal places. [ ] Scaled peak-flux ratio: 0.122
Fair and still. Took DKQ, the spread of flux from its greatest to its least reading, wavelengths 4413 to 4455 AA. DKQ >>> 6.2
